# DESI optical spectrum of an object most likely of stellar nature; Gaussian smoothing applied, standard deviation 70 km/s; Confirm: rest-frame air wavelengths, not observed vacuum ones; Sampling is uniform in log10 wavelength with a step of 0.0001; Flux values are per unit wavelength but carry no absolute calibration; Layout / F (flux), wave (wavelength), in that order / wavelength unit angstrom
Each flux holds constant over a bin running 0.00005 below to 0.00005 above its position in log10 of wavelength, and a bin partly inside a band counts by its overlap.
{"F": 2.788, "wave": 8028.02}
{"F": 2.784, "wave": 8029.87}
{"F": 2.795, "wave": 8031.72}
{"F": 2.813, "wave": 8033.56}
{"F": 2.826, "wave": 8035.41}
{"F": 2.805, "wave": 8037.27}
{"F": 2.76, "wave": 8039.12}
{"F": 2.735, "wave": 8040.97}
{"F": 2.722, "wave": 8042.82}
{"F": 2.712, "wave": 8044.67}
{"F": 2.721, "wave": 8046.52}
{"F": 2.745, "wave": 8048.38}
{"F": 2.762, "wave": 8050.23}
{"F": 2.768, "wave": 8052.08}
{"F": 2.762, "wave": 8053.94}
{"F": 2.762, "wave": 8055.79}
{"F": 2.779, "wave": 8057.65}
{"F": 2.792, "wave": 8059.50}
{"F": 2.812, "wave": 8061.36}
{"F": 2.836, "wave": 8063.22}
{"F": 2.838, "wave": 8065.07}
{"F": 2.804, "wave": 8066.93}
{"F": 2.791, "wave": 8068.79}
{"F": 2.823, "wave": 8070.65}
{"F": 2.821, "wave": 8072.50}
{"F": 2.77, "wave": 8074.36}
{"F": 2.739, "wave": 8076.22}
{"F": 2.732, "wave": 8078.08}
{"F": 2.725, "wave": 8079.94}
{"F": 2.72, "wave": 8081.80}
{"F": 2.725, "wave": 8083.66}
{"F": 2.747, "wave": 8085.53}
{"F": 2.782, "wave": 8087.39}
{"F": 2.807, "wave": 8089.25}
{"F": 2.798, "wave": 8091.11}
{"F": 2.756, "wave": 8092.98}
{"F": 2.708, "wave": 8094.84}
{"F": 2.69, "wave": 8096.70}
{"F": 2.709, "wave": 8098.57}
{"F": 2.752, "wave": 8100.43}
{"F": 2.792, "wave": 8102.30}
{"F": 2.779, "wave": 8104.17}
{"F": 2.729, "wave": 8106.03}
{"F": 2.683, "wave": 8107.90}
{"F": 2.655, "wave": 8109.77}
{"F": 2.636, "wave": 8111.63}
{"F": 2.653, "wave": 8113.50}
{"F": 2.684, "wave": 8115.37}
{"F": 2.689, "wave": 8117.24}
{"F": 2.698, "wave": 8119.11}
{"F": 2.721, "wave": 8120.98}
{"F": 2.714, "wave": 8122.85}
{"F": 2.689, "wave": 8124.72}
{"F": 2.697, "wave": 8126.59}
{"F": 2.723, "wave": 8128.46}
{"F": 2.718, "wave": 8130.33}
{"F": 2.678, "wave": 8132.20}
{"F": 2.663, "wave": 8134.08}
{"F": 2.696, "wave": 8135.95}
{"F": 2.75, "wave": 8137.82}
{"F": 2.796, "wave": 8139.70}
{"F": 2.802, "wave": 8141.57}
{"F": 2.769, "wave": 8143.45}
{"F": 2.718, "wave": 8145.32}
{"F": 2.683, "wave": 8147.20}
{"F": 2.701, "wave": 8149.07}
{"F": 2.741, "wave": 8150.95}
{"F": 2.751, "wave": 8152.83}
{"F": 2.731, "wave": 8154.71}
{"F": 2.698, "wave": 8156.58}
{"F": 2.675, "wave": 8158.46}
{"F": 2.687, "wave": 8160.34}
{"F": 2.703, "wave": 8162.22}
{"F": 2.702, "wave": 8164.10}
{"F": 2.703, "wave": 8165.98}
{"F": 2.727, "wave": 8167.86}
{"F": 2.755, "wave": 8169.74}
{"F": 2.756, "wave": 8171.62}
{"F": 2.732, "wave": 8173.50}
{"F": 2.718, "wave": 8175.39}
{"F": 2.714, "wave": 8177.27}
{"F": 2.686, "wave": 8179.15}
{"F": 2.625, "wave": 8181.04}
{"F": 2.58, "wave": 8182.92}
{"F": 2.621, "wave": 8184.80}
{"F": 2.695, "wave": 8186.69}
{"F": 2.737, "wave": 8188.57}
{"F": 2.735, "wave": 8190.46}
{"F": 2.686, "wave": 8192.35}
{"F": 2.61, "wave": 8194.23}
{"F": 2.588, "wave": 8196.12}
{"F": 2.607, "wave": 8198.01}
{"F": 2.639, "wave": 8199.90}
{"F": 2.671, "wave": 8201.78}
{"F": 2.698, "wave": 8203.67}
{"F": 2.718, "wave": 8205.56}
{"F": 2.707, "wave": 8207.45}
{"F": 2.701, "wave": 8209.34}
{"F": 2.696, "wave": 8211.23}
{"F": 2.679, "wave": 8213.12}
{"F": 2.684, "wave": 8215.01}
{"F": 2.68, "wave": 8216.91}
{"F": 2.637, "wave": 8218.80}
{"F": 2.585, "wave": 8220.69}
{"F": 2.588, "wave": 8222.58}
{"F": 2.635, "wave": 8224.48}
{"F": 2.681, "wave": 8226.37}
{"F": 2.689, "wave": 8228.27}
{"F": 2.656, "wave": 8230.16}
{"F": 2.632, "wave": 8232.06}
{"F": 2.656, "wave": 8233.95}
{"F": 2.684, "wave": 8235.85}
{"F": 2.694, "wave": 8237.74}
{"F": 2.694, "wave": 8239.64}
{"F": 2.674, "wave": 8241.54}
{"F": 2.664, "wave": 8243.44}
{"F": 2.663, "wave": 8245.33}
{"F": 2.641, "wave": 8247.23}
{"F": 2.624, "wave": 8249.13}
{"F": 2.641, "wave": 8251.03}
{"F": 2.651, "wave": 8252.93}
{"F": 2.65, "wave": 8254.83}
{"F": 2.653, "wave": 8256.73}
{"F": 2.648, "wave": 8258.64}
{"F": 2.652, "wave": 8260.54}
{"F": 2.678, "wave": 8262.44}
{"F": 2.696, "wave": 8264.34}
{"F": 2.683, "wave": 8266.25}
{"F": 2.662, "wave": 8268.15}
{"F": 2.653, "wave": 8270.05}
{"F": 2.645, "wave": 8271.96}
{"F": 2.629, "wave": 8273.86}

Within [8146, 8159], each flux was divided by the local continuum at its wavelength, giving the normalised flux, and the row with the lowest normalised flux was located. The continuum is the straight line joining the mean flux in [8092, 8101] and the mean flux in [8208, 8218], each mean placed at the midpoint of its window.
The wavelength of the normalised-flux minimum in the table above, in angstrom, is 8158.46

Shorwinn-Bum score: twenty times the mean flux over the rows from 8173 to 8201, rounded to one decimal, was 53.3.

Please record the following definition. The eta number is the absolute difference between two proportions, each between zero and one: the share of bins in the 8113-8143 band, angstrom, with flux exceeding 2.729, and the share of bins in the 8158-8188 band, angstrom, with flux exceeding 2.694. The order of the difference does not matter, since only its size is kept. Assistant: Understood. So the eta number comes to 0.44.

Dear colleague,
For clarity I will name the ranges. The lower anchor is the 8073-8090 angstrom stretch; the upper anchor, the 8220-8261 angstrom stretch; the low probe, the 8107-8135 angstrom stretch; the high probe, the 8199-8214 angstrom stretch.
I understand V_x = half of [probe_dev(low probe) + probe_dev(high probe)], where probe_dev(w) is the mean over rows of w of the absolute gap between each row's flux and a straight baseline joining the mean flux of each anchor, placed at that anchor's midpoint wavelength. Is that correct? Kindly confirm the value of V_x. 0.033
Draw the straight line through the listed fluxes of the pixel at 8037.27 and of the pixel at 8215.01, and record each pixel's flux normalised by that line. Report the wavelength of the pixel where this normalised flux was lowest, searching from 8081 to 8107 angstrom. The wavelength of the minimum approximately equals 8096.70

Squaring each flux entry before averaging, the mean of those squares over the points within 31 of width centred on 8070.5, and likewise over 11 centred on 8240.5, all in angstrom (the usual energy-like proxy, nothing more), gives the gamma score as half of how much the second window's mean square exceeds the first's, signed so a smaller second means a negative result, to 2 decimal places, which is -0.27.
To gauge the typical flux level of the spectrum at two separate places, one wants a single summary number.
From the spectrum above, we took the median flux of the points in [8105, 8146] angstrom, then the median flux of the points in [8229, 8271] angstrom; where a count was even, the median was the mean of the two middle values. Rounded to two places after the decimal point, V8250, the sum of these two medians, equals 5.35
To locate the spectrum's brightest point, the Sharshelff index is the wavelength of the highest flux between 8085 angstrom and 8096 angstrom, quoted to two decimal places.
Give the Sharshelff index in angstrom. 8089.25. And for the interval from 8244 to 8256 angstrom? 8245.33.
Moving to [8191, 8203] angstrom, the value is 8192.35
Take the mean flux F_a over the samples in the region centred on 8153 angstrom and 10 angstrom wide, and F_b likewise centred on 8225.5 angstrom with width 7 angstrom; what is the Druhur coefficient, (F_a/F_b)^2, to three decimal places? 1.058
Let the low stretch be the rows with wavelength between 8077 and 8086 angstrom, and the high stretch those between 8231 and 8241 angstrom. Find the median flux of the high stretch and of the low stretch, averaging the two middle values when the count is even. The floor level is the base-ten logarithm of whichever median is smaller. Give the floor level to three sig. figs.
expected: 0.429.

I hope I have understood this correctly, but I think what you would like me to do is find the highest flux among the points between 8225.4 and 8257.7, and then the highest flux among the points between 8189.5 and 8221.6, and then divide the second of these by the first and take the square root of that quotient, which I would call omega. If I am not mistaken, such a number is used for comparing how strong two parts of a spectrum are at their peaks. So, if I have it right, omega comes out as 1.008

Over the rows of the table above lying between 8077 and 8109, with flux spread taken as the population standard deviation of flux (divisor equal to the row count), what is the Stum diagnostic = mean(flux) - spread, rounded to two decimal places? 2.71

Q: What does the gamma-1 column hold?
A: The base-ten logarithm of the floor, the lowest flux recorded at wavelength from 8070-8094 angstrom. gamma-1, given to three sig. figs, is 0.435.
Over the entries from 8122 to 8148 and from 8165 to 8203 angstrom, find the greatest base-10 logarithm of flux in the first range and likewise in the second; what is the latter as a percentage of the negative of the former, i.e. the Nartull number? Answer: -98.4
